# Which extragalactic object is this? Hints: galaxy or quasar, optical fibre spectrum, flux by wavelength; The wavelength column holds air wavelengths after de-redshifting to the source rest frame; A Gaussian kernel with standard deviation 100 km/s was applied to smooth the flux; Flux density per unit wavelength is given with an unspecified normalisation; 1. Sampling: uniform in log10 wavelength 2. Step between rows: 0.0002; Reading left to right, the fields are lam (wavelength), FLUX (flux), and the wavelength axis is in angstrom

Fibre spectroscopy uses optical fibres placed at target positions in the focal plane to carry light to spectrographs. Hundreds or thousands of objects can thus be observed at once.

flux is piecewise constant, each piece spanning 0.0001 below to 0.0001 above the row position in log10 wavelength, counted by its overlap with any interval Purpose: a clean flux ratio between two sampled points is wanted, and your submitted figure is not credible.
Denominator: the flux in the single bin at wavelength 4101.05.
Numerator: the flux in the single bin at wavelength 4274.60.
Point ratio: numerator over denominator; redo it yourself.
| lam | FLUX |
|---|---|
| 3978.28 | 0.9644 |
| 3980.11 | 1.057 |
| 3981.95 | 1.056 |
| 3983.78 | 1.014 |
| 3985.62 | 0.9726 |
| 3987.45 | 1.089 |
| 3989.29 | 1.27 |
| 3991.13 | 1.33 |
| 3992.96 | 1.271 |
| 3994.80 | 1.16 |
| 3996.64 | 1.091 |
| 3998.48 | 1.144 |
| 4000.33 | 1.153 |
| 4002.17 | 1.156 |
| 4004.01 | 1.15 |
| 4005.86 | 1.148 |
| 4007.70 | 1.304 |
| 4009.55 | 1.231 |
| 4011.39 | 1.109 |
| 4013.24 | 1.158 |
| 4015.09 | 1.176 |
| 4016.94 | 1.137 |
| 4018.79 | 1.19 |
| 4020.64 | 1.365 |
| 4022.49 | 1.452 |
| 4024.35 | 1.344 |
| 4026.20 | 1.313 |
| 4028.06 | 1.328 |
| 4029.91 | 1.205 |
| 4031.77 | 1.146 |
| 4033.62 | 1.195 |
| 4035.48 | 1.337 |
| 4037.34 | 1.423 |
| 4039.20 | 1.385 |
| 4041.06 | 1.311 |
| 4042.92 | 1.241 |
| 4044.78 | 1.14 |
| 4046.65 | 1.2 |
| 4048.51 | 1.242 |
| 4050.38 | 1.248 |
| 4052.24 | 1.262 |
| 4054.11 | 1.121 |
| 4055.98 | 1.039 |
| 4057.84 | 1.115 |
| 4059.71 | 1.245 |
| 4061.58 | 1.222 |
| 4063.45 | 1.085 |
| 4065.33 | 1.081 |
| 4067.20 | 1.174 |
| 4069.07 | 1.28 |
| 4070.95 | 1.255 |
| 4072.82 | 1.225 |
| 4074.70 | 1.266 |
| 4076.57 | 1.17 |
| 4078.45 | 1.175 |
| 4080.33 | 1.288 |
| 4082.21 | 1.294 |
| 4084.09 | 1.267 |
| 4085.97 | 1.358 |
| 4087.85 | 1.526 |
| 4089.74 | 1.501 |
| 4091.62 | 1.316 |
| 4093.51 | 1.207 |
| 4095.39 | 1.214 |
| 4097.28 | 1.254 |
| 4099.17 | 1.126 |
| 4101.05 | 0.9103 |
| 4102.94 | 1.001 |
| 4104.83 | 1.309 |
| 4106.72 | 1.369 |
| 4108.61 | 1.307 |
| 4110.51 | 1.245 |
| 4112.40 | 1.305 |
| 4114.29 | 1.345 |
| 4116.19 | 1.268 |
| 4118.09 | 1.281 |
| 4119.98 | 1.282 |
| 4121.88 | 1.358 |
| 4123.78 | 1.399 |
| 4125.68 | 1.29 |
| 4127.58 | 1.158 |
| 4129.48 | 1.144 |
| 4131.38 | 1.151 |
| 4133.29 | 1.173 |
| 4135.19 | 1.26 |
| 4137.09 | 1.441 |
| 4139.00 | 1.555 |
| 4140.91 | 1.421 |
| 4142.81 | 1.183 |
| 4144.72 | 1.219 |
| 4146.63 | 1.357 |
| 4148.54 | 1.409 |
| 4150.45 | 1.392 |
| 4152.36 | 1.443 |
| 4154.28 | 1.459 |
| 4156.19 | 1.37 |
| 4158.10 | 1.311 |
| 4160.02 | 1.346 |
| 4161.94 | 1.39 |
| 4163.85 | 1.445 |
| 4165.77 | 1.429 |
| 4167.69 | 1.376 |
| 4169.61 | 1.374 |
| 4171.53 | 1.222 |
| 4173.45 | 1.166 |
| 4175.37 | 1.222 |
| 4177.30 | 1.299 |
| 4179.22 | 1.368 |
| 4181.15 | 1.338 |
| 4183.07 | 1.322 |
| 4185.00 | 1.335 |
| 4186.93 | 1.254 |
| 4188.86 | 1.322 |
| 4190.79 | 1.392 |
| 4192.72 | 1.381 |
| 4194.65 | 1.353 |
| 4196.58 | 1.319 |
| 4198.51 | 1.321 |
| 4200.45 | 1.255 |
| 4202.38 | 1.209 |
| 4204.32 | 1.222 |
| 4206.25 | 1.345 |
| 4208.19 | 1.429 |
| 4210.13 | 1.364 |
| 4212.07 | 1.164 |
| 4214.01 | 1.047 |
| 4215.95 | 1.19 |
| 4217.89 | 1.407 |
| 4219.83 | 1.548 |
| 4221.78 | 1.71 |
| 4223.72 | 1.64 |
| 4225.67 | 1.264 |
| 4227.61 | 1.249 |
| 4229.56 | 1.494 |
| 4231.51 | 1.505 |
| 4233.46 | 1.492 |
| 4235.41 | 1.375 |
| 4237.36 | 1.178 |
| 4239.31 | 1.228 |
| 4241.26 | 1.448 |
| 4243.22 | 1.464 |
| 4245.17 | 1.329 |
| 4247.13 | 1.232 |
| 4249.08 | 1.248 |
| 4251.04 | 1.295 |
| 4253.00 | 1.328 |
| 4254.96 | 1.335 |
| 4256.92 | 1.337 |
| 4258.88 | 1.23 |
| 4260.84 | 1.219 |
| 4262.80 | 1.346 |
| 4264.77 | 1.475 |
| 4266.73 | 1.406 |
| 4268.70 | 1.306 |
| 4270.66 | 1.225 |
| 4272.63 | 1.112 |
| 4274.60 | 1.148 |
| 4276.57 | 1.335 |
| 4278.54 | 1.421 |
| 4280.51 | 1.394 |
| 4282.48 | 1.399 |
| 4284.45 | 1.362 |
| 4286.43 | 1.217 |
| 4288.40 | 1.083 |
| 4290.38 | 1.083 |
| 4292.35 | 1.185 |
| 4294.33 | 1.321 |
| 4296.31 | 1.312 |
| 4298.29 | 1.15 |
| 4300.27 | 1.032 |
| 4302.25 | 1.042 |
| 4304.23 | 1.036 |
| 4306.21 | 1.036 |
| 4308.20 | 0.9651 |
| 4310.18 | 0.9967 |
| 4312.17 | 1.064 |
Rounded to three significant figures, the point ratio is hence 1.26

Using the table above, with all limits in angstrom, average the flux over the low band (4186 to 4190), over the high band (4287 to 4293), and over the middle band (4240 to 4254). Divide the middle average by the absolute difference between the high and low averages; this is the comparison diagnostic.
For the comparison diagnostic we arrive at 8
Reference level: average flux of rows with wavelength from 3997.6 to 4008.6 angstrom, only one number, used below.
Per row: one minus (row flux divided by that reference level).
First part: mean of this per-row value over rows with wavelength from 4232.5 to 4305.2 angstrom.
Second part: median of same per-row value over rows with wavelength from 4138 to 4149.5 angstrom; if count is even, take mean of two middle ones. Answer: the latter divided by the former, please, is 2.12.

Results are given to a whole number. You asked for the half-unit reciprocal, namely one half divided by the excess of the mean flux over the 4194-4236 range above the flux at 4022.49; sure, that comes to -5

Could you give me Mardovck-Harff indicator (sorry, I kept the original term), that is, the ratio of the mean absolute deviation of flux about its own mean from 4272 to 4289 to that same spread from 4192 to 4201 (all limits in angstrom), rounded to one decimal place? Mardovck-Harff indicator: 3.6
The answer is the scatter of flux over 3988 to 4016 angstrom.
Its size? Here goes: 0.07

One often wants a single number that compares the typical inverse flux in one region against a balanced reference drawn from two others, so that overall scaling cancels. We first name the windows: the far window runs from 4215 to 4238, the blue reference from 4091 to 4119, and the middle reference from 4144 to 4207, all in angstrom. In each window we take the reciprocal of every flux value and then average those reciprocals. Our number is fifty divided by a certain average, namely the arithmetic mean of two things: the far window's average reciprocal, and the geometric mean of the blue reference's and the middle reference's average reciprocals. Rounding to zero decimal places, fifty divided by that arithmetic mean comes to 67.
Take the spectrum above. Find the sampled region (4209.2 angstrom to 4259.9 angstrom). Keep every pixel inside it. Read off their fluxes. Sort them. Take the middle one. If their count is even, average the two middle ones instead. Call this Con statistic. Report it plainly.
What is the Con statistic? 1.33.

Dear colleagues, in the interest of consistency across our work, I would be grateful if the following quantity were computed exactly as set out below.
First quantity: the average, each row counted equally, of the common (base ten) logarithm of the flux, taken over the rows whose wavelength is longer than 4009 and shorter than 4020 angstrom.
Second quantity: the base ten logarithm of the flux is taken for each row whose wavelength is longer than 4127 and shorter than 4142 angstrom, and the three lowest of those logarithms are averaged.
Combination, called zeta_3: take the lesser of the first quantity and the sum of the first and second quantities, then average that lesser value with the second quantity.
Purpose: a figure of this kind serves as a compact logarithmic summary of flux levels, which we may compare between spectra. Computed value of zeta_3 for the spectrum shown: 0.064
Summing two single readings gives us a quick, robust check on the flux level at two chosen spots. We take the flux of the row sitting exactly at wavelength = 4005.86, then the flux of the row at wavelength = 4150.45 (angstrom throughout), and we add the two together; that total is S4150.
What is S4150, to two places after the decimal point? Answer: 2.54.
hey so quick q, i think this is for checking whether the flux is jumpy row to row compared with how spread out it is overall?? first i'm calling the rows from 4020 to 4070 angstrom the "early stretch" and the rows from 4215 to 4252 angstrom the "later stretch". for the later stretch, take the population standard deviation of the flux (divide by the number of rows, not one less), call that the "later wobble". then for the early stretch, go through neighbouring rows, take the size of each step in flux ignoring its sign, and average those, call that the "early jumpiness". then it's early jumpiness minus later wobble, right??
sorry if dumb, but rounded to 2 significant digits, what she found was -0.079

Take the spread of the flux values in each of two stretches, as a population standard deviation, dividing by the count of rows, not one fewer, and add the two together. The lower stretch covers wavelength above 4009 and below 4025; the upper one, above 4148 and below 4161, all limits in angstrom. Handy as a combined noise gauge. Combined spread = 0.16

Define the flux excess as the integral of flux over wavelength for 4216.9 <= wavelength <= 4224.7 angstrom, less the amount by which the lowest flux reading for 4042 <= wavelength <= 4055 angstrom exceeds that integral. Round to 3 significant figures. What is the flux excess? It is 23.4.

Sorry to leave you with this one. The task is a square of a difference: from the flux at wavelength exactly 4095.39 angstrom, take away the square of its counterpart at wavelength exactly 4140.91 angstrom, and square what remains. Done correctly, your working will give 0.6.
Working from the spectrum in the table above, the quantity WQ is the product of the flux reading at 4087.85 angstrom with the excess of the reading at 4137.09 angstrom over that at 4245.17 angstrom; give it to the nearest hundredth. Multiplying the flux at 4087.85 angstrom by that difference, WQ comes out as 0.17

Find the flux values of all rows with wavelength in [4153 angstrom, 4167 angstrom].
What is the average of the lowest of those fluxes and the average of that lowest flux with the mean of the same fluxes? 1.33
